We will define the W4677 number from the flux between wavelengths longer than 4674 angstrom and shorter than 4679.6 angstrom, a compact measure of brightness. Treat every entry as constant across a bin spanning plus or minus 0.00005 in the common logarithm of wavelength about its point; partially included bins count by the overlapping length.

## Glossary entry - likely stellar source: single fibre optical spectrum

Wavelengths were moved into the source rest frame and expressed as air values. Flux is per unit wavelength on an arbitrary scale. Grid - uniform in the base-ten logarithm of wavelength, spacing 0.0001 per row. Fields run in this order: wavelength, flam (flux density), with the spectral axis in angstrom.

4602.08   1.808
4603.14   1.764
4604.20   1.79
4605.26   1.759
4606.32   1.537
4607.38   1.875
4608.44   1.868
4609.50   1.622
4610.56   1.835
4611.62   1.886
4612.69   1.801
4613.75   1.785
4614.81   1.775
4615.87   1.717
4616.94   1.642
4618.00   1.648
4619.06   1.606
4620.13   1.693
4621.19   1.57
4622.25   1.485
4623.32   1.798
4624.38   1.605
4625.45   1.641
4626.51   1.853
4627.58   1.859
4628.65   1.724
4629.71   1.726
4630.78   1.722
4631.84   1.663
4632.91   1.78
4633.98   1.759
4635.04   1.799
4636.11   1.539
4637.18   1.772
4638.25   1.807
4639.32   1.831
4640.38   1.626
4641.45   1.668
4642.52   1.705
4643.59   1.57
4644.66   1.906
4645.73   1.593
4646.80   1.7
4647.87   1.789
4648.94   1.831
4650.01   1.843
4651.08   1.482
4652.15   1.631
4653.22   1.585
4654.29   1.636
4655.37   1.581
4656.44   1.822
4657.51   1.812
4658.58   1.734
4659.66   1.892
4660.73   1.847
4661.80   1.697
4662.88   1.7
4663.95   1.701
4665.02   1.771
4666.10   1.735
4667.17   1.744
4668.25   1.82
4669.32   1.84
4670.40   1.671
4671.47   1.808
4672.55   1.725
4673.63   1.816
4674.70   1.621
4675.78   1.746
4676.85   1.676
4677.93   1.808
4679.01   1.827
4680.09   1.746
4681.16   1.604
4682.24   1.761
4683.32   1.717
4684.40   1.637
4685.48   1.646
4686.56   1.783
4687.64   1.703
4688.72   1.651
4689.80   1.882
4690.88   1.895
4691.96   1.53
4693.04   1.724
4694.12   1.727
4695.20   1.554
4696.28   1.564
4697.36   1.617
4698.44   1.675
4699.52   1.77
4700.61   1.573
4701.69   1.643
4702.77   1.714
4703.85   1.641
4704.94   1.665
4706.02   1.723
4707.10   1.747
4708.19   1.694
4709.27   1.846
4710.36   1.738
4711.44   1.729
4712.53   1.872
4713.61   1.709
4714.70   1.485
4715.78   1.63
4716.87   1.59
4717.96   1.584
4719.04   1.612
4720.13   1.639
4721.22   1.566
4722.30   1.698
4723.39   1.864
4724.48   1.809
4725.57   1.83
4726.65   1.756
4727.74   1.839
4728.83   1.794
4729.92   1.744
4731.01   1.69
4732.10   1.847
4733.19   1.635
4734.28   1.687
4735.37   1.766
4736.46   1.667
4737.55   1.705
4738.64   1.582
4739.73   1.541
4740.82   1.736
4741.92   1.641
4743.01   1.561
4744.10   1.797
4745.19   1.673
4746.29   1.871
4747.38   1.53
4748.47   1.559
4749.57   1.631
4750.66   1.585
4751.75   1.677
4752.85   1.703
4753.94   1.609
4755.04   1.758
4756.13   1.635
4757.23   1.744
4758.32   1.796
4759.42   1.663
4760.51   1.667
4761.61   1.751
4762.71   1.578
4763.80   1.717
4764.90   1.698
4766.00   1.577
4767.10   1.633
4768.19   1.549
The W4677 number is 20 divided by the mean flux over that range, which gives 11.5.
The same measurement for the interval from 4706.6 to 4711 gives 11.4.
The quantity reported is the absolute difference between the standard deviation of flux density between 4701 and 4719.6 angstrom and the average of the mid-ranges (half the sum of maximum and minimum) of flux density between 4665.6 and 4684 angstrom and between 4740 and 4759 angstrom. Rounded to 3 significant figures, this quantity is 1.62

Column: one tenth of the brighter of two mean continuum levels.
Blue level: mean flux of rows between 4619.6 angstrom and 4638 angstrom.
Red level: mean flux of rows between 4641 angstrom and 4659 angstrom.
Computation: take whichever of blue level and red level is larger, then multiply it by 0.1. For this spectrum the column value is 0.171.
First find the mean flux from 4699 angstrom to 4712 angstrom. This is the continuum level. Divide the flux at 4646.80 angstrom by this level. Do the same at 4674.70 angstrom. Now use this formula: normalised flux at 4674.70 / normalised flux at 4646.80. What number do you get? 0.95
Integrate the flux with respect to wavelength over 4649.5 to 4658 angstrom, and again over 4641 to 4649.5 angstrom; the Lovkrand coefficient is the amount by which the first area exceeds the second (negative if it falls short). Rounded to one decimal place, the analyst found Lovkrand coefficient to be -0.4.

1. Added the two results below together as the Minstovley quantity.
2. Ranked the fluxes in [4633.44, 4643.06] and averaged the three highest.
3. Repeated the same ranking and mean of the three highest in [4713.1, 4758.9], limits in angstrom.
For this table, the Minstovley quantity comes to 3.67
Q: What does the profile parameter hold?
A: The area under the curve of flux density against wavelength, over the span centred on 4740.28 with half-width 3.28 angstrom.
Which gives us 10.7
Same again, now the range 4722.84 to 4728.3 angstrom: 9.9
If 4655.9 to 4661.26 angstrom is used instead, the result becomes 9.8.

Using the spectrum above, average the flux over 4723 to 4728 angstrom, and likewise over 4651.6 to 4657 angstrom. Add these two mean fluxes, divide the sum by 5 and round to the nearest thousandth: 0.694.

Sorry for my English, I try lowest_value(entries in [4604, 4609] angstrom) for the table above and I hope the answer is 1.537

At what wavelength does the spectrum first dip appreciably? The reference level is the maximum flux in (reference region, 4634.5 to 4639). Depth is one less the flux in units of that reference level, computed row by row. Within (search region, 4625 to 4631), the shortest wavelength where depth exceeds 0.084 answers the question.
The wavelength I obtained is 4625.45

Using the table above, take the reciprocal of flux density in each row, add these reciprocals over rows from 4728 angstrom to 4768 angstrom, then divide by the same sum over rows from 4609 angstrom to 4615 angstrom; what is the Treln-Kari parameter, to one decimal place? 6.4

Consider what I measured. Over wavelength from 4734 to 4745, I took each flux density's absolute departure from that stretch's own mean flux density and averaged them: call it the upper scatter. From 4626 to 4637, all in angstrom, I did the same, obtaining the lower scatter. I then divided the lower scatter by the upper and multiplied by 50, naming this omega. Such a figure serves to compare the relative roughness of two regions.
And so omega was 48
